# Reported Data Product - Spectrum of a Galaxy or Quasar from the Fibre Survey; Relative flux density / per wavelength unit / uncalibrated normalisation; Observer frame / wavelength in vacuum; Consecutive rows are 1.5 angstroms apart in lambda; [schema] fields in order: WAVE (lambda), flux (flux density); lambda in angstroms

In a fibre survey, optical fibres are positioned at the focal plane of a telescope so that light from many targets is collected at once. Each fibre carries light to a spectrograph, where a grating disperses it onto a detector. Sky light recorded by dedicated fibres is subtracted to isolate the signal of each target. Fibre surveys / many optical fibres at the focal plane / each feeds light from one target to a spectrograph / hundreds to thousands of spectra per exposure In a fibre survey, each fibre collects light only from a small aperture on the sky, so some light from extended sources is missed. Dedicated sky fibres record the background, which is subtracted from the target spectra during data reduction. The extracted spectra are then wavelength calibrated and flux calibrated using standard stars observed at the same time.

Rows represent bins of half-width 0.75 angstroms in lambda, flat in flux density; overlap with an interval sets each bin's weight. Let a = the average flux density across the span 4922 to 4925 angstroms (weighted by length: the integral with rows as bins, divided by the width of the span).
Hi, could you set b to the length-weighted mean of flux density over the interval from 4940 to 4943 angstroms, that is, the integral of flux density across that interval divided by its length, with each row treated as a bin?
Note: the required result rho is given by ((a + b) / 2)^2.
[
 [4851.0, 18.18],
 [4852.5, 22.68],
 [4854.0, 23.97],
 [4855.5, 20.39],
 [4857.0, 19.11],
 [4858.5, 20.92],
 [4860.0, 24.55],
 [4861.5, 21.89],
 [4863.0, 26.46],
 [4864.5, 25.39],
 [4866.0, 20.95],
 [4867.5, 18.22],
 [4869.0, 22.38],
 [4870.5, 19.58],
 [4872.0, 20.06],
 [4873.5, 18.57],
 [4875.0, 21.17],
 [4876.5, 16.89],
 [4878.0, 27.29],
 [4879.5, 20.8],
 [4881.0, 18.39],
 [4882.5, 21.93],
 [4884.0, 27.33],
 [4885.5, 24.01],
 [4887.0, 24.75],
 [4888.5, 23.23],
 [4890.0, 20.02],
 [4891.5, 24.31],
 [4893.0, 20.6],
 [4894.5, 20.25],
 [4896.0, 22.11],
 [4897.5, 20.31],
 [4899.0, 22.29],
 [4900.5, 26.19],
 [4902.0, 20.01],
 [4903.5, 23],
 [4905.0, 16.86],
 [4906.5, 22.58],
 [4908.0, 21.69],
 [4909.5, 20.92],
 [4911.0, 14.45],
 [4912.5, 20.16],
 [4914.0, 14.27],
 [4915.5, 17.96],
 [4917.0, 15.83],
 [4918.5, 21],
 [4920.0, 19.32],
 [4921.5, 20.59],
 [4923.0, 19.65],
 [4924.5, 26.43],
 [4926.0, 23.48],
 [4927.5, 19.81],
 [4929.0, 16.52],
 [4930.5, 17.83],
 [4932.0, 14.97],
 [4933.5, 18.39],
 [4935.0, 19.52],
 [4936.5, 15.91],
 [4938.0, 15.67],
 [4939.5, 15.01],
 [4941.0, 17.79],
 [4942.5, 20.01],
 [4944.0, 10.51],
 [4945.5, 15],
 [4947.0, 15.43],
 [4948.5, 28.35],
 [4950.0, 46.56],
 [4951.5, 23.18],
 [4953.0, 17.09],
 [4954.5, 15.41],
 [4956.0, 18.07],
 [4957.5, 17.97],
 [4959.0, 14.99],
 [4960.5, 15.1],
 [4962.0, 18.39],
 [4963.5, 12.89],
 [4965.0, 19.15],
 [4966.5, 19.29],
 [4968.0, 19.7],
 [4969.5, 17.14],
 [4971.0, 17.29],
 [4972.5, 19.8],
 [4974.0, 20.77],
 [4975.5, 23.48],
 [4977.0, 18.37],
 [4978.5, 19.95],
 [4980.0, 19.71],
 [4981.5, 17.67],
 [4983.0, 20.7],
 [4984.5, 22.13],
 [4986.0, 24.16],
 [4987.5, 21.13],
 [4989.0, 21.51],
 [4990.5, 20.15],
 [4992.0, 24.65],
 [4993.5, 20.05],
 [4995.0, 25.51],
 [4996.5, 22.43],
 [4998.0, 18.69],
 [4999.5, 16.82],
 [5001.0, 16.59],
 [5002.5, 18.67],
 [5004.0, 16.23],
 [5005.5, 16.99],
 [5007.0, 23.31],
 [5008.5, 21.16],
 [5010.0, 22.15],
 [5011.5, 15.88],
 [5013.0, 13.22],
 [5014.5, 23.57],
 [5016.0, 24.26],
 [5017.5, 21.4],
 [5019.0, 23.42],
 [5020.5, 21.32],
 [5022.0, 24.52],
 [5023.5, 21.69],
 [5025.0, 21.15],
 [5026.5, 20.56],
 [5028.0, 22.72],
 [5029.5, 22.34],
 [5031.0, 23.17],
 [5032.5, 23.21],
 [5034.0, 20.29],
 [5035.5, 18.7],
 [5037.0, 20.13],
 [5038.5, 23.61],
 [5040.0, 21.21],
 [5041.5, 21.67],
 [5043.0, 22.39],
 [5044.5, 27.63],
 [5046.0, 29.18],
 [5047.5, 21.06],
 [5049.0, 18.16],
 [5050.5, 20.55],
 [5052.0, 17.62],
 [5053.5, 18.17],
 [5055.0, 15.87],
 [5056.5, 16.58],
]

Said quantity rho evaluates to 421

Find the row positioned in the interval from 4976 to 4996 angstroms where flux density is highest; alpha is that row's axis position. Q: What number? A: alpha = 4995.0 angstroms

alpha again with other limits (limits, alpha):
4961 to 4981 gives 4975.5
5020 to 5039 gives 5022.0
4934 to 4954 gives 4950.0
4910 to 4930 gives 4924.5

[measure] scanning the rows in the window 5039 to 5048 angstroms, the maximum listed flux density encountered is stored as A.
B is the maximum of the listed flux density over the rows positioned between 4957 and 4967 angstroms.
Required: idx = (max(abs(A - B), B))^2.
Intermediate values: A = 29.18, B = 19.29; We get 372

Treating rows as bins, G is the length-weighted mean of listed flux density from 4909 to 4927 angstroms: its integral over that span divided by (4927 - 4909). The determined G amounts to 19.5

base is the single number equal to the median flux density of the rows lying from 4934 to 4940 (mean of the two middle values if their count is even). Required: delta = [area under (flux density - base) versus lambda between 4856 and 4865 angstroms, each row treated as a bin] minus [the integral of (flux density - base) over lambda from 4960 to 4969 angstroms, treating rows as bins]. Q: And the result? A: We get 49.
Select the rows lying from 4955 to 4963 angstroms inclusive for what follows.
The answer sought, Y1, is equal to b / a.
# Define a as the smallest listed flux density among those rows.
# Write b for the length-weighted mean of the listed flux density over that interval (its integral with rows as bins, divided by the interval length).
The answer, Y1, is 1.12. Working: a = 14.99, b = 16.7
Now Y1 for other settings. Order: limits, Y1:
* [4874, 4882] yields 1.24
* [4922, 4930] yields 1.27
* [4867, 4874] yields 1.09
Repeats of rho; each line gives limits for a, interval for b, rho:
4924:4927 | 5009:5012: 481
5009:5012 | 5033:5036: 387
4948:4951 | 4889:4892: 873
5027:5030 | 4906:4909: 492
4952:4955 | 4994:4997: 413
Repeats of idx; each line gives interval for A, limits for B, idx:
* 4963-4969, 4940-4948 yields 400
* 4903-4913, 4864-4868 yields 645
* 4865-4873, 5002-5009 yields 543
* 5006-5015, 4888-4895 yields 591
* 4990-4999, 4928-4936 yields 381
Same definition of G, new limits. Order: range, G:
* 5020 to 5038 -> 21.7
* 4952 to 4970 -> 17.2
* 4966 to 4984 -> 19.5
